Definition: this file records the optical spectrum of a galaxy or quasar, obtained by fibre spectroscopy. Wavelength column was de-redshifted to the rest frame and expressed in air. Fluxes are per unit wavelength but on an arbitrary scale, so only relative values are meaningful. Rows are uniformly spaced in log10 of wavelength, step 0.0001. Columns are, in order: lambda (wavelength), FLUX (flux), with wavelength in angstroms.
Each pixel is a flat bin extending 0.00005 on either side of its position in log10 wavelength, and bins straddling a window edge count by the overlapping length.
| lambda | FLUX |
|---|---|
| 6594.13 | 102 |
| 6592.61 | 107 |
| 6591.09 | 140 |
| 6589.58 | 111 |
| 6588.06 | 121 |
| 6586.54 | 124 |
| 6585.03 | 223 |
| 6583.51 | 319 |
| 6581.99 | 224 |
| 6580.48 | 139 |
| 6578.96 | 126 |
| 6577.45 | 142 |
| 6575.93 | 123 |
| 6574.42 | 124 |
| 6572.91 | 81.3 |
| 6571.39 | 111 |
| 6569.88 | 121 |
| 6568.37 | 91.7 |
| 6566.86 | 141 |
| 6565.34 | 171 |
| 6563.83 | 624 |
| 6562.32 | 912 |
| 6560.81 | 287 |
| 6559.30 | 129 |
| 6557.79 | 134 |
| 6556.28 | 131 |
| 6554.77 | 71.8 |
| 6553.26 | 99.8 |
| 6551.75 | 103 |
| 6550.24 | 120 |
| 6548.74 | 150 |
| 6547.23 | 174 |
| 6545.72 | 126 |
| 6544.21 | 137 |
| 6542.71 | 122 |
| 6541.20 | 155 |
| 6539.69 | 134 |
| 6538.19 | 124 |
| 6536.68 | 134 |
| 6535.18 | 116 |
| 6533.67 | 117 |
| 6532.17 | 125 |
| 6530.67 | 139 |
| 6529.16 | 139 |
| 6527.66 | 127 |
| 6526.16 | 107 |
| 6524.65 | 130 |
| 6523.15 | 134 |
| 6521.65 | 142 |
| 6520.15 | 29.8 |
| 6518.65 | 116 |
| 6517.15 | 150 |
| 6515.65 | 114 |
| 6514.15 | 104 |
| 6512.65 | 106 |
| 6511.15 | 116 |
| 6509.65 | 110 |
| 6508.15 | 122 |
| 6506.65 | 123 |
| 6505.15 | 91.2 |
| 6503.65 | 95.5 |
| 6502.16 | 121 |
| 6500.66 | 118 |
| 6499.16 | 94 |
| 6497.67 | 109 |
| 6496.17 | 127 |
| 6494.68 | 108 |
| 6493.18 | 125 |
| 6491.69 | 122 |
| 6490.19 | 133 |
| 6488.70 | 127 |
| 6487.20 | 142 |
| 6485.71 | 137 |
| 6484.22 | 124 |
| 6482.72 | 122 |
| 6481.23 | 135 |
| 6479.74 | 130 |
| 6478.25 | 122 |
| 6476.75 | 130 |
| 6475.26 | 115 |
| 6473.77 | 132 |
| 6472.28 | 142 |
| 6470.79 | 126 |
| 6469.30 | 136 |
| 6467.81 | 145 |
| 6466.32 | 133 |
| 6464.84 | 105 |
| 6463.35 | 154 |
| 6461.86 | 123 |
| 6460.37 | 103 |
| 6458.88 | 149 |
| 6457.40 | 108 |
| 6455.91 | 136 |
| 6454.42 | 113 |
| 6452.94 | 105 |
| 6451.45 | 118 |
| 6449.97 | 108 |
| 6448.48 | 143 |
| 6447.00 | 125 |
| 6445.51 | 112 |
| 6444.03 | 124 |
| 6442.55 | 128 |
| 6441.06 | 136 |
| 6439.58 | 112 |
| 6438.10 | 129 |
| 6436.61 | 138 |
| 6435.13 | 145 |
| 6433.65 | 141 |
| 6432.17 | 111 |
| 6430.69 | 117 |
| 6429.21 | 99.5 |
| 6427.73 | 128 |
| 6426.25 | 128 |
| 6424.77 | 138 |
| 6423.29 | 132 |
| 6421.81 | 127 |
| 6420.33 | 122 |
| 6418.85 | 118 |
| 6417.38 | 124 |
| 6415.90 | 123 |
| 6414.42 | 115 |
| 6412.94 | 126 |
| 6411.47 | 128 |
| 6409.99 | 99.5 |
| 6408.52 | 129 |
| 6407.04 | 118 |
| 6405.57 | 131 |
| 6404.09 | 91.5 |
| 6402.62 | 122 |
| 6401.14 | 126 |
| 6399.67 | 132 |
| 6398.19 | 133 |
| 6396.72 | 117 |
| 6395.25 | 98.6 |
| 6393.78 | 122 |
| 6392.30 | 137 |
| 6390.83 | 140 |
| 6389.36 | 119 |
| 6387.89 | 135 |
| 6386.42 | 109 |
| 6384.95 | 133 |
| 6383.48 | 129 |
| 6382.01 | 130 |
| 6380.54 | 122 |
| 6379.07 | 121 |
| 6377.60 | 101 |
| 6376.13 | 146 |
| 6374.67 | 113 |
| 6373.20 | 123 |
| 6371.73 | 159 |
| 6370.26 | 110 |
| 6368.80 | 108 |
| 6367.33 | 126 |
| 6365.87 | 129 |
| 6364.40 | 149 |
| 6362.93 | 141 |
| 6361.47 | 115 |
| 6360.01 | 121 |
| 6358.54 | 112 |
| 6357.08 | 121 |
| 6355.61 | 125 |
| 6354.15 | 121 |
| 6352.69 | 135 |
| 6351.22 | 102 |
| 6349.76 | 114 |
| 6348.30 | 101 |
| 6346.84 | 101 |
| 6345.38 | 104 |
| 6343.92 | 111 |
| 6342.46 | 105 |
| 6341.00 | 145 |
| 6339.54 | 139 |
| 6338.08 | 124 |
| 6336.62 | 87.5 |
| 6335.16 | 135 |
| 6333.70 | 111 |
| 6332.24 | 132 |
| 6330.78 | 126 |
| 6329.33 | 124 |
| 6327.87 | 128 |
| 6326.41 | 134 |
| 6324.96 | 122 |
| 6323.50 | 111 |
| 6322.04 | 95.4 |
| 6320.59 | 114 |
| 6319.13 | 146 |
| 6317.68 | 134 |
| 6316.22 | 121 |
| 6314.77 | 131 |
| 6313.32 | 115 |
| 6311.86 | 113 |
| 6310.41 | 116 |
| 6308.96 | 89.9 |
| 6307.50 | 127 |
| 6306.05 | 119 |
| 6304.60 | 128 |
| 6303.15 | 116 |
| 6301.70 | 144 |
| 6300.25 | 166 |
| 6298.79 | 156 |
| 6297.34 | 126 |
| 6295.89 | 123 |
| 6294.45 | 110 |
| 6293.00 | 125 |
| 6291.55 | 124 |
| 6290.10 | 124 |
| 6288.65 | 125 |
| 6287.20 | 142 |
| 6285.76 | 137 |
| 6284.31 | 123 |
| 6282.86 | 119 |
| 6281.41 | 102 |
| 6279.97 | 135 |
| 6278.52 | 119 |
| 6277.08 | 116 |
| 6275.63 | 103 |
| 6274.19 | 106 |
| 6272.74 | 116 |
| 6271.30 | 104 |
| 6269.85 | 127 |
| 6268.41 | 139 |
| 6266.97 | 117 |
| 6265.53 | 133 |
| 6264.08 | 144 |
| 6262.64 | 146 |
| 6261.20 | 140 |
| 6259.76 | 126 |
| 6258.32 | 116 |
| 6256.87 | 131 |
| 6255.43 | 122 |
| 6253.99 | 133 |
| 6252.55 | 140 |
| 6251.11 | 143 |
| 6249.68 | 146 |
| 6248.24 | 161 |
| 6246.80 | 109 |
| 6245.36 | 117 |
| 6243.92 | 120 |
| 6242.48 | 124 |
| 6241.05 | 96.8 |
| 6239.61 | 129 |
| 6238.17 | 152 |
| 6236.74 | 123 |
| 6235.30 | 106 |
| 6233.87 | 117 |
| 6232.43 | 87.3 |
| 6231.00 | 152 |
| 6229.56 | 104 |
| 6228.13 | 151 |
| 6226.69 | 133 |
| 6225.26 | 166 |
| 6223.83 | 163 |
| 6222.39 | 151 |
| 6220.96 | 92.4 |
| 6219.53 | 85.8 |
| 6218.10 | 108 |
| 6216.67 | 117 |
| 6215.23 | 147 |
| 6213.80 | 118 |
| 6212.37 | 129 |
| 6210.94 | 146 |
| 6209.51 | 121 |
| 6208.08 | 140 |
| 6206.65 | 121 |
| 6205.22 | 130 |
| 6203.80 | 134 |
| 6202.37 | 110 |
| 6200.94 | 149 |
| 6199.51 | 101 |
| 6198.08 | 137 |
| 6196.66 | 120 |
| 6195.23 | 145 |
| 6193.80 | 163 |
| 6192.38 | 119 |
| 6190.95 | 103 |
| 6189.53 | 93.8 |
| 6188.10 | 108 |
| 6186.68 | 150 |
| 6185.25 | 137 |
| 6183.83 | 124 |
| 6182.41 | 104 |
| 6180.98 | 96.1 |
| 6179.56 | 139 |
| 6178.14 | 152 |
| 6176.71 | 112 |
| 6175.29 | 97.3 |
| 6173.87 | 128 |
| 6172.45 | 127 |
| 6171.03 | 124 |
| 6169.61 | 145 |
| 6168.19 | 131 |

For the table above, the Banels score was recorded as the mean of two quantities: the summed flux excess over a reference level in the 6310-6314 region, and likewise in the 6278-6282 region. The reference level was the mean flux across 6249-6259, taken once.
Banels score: -49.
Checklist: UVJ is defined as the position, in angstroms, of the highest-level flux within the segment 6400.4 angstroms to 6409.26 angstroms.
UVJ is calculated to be 6405.57 angstroms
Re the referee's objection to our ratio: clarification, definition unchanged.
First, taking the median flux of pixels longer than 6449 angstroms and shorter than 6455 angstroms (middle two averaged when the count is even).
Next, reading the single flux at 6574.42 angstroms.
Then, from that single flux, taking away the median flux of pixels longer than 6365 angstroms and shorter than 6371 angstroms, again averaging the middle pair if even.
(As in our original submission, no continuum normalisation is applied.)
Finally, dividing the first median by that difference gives 18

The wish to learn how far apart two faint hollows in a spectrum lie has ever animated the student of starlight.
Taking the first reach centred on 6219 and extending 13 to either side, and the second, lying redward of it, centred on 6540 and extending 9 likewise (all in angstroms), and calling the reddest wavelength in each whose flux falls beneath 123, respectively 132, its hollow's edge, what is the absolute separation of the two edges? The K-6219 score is 316.2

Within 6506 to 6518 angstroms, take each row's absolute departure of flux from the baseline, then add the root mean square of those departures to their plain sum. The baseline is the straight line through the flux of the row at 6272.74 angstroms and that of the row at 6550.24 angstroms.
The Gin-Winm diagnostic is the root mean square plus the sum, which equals 98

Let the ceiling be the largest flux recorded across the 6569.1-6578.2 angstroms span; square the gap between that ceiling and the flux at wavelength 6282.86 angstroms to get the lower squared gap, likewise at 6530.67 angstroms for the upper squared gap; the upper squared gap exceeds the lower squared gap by -520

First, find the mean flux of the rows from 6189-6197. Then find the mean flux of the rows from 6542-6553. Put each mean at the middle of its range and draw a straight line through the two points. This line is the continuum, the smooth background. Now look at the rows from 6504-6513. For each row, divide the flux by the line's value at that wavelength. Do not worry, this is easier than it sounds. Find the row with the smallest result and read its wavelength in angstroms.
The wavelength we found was 6505.15 angstroms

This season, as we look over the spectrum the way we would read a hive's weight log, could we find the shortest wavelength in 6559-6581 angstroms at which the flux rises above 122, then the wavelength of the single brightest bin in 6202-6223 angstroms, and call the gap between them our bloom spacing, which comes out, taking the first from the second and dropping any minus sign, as 336.9 angstroms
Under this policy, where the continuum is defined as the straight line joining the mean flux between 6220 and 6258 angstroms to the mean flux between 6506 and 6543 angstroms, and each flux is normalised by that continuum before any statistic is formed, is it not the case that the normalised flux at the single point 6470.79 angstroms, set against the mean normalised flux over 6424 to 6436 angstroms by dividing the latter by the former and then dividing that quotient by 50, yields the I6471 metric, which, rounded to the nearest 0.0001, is 0.0198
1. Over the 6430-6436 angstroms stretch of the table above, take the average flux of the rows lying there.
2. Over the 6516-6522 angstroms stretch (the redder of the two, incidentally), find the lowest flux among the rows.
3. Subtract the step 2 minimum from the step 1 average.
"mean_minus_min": 99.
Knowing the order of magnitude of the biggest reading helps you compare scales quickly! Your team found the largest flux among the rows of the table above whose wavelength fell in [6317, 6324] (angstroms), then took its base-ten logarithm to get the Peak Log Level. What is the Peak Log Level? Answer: 2.16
